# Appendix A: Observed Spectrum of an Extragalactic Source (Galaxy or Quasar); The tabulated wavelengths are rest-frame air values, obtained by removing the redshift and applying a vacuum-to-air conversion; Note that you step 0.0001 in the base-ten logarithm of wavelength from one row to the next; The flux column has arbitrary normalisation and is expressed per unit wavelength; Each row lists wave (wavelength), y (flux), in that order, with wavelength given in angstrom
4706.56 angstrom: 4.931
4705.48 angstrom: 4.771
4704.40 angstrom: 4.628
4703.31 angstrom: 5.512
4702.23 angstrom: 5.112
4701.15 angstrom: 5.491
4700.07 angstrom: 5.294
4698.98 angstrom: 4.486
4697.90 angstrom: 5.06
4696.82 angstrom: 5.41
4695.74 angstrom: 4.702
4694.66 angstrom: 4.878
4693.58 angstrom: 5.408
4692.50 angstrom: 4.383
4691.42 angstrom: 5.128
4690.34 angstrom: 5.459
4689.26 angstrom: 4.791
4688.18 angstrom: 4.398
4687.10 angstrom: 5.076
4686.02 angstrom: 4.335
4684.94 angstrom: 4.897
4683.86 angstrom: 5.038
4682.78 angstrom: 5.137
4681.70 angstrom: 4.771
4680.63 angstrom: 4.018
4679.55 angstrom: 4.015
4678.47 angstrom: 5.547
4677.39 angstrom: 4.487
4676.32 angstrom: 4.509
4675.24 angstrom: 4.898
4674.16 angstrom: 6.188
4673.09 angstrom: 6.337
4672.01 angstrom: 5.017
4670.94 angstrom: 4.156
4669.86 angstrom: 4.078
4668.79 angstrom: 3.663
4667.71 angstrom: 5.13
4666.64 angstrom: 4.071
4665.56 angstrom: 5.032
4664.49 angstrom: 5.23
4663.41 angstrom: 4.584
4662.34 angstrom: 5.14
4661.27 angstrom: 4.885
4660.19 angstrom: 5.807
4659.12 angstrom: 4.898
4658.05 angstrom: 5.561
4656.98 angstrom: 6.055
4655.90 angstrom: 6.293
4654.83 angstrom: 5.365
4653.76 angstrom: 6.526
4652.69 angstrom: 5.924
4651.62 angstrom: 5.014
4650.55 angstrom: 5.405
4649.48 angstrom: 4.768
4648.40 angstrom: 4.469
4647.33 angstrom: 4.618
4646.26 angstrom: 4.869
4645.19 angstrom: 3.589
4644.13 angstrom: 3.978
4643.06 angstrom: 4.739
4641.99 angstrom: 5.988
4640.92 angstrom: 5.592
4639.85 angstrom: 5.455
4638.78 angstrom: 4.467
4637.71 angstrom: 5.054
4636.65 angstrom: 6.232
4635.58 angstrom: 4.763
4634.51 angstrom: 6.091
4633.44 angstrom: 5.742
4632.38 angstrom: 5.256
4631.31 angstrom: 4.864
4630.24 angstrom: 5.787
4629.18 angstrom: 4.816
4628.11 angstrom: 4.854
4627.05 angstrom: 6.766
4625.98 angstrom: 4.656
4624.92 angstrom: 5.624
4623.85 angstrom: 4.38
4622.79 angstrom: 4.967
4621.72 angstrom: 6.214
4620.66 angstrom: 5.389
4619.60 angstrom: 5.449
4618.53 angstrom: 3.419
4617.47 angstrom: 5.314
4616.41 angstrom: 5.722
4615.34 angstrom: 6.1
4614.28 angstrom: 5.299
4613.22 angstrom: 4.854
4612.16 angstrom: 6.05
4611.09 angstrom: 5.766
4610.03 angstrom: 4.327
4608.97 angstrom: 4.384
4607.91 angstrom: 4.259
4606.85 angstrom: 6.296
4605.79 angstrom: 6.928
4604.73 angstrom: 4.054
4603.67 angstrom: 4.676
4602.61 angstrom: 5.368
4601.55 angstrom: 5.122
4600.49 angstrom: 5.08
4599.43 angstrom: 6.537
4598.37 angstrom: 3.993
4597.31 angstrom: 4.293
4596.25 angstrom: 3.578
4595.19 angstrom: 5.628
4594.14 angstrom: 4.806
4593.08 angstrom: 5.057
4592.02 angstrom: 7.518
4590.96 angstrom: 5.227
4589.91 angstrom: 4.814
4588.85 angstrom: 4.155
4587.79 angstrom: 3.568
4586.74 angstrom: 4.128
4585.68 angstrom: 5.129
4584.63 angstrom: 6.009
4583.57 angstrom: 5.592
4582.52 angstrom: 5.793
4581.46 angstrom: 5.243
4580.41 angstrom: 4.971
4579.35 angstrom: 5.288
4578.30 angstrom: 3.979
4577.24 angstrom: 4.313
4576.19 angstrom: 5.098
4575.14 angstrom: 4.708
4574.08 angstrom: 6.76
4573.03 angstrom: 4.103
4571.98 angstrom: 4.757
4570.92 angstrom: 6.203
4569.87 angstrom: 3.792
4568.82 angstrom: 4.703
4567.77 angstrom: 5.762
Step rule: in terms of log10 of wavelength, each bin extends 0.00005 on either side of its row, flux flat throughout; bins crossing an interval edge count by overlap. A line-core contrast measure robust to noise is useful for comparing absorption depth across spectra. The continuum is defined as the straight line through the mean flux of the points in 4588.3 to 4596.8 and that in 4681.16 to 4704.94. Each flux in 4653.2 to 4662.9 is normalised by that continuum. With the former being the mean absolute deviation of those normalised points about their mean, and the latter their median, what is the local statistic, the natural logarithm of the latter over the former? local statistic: 2.42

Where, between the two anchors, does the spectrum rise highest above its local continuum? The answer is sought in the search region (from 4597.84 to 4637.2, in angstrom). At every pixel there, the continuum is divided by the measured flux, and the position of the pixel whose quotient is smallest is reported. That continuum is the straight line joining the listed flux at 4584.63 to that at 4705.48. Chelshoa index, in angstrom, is 4627.05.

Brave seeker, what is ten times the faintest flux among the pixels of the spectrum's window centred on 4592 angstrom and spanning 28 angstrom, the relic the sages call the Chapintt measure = 35.7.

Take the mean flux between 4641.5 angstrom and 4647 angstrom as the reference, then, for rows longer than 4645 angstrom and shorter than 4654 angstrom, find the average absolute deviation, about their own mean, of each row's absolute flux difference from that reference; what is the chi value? 0.53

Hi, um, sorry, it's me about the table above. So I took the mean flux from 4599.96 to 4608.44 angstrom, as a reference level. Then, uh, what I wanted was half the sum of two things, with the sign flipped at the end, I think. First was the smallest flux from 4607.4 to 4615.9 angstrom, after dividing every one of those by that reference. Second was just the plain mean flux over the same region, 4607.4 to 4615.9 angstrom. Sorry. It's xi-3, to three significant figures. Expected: -2.97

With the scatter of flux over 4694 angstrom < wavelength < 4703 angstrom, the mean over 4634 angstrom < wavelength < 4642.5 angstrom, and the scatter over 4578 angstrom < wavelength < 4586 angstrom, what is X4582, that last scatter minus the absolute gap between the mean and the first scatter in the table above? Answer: -4.5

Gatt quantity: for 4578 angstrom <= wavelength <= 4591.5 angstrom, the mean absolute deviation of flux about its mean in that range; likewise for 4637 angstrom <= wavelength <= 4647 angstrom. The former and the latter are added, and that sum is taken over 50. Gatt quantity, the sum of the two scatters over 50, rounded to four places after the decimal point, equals 0.0239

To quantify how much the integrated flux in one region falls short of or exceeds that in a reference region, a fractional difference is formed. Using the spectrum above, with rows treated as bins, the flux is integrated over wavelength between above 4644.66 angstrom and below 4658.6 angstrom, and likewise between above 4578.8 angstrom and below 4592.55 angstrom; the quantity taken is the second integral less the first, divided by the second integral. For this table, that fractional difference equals -0.03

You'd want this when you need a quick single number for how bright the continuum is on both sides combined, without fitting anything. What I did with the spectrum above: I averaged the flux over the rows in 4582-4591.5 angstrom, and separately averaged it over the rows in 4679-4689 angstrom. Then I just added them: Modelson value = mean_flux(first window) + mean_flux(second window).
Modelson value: 9.6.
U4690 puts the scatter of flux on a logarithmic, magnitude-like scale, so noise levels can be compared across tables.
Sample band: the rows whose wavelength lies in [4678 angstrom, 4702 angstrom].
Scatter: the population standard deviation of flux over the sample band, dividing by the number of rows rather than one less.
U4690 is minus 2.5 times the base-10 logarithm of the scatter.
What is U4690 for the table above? 0.85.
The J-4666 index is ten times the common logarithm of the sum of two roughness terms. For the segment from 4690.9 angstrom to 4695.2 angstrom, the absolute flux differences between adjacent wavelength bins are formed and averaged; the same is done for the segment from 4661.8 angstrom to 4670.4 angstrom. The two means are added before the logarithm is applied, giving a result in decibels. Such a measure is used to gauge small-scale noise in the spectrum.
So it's 1.83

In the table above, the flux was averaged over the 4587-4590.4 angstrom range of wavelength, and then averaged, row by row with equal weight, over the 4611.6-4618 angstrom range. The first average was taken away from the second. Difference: 1.4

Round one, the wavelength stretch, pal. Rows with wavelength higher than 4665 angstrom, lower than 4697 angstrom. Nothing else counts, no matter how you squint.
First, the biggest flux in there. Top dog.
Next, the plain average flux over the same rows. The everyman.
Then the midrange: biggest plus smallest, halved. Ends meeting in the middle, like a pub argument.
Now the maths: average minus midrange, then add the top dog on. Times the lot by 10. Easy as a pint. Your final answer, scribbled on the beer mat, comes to 62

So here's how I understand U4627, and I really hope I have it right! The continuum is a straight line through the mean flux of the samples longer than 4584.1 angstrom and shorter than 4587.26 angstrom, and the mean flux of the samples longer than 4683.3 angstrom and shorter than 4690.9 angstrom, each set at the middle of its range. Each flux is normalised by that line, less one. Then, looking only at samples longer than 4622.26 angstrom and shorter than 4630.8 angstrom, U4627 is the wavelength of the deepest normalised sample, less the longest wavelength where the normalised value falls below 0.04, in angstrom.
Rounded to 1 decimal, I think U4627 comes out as -5.3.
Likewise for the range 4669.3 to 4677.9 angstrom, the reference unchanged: -7.5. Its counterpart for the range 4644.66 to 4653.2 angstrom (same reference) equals -6.4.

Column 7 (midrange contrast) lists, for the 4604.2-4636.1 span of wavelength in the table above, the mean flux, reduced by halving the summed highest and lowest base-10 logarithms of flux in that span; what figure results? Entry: 4.59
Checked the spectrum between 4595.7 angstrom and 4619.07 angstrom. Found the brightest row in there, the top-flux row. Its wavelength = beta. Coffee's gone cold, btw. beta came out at 4605.79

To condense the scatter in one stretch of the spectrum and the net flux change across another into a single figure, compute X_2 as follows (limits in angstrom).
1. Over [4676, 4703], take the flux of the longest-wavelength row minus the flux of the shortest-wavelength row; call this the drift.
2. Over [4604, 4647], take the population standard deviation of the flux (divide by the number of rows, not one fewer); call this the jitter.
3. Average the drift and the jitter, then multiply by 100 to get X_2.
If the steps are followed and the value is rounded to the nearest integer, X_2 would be 71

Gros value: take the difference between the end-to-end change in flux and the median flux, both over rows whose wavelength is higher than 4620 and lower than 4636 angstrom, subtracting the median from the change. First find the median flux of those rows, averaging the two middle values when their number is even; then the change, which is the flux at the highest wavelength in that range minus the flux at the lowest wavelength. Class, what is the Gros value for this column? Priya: -5.9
